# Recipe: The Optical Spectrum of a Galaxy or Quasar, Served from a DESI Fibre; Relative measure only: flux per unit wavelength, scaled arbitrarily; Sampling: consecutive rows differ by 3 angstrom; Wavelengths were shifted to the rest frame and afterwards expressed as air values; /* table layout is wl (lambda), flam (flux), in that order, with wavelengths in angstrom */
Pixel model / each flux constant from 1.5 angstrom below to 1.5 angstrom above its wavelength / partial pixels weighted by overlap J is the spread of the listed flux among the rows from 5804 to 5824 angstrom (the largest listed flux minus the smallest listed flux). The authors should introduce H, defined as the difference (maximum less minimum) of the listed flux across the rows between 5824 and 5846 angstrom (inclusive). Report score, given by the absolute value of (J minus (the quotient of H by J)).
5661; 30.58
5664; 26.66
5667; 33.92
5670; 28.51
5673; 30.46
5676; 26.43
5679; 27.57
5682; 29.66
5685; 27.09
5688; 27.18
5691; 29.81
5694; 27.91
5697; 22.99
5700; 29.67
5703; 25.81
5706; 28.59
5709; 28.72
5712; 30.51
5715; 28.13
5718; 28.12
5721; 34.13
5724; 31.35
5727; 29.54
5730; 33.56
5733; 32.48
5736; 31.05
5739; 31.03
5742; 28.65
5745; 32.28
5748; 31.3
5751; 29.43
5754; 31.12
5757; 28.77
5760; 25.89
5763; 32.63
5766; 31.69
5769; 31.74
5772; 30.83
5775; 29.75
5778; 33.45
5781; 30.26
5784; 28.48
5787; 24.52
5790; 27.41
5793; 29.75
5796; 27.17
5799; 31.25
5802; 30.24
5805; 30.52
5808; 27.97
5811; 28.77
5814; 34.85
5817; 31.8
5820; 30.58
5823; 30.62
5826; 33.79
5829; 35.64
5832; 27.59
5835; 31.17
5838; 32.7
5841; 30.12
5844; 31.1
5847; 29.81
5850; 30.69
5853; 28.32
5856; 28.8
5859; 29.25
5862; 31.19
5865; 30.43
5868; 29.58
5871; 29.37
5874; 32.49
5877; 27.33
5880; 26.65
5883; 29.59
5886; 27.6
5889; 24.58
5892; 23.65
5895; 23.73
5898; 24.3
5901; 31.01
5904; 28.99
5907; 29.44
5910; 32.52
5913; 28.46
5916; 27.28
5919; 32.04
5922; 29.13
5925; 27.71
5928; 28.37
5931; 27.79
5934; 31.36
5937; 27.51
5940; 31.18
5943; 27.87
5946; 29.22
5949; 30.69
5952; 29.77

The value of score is 5.7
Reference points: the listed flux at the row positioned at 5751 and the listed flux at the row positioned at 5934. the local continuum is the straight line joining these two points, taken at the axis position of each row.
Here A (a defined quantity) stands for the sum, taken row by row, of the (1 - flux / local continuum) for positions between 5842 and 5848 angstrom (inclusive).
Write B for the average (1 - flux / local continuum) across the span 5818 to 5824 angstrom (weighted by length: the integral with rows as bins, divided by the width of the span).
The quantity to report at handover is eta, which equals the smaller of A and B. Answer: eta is -0.02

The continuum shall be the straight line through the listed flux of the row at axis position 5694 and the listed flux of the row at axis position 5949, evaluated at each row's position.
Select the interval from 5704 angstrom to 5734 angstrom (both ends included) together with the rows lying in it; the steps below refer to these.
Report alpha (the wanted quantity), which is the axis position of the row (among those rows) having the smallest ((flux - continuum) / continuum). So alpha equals 5718 angstrom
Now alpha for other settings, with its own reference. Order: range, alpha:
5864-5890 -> 5889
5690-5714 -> 5697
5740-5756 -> 5742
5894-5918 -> 5895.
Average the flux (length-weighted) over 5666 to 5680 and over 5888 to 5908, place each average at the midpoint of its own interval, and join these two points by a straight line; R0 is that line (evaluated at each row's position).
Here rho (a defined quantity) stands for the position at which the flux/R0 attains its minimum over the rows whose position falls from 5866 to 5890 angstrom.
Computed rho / 5889 angstrom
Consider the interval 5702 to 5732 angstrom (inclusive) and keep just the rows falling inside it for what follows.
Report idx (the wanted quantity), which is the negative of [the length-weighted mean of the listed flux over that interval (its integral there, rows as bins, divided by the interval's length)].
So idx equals -30.0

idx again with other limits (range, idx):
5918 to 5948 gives -29.2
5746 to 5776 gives -30.4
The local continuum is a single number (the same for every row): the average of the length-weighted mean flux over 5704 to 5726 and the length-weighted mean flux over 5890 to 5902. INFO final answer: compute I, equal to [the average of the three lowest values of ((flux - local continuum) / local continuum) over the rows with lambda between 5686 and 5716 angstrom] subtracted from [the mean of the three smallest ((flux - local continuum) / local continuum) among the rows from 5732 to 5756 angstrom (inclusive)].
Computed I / 0.16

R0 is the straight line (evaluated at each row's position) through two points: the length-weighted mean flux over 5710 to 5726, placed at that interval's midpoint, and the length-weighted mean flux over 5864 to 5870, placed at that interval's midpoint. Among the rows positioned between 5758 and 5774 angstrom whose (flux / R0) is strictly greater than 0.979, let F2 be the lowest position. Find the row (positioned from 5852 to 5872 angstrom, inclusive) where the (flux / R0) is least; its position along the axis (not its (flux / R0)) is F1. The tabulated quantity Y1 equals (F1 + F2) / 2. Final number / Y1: 5808.0 angstrom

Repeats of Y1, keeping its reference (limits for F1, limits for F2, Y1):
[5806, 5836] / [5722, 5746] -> 5778.0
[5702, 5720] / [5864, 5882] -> 5784.0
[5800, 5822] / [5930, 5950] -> 5871.0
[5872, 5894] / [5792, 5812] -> 5842.5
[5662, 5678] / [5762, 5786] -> 5719.5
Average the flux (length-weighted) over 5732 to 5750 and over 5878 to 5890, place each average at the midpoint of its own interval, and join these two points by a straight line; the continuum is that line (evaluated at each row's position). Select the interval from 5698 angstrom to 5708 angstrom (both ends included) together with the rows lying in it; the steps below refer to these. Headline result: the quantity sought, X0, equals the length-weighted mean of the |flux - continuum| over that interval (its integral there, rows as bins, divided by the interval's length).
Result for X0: 4.26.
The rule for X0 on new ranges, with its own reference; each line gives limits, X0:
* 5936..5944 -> 3.28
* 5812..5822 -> 3.17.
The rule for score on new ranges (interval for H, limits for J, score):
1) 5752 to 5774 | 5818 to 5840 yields 7.2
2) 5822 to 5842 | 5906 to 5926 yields 3.7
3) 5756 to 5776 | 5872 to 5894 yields 8.1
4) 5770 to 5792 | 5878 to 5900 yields 4.4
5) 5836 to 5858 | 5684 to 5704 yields 6.2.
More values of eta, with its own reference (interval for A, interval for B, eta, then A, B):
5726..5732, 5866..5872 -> -0.16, -0.16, 0.04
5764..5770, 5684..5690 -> -0.14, -0.14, 0.05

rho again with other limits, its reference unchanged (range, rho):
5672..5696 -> 5676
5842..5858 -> 5853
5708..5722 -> 5715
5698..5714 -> 5703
